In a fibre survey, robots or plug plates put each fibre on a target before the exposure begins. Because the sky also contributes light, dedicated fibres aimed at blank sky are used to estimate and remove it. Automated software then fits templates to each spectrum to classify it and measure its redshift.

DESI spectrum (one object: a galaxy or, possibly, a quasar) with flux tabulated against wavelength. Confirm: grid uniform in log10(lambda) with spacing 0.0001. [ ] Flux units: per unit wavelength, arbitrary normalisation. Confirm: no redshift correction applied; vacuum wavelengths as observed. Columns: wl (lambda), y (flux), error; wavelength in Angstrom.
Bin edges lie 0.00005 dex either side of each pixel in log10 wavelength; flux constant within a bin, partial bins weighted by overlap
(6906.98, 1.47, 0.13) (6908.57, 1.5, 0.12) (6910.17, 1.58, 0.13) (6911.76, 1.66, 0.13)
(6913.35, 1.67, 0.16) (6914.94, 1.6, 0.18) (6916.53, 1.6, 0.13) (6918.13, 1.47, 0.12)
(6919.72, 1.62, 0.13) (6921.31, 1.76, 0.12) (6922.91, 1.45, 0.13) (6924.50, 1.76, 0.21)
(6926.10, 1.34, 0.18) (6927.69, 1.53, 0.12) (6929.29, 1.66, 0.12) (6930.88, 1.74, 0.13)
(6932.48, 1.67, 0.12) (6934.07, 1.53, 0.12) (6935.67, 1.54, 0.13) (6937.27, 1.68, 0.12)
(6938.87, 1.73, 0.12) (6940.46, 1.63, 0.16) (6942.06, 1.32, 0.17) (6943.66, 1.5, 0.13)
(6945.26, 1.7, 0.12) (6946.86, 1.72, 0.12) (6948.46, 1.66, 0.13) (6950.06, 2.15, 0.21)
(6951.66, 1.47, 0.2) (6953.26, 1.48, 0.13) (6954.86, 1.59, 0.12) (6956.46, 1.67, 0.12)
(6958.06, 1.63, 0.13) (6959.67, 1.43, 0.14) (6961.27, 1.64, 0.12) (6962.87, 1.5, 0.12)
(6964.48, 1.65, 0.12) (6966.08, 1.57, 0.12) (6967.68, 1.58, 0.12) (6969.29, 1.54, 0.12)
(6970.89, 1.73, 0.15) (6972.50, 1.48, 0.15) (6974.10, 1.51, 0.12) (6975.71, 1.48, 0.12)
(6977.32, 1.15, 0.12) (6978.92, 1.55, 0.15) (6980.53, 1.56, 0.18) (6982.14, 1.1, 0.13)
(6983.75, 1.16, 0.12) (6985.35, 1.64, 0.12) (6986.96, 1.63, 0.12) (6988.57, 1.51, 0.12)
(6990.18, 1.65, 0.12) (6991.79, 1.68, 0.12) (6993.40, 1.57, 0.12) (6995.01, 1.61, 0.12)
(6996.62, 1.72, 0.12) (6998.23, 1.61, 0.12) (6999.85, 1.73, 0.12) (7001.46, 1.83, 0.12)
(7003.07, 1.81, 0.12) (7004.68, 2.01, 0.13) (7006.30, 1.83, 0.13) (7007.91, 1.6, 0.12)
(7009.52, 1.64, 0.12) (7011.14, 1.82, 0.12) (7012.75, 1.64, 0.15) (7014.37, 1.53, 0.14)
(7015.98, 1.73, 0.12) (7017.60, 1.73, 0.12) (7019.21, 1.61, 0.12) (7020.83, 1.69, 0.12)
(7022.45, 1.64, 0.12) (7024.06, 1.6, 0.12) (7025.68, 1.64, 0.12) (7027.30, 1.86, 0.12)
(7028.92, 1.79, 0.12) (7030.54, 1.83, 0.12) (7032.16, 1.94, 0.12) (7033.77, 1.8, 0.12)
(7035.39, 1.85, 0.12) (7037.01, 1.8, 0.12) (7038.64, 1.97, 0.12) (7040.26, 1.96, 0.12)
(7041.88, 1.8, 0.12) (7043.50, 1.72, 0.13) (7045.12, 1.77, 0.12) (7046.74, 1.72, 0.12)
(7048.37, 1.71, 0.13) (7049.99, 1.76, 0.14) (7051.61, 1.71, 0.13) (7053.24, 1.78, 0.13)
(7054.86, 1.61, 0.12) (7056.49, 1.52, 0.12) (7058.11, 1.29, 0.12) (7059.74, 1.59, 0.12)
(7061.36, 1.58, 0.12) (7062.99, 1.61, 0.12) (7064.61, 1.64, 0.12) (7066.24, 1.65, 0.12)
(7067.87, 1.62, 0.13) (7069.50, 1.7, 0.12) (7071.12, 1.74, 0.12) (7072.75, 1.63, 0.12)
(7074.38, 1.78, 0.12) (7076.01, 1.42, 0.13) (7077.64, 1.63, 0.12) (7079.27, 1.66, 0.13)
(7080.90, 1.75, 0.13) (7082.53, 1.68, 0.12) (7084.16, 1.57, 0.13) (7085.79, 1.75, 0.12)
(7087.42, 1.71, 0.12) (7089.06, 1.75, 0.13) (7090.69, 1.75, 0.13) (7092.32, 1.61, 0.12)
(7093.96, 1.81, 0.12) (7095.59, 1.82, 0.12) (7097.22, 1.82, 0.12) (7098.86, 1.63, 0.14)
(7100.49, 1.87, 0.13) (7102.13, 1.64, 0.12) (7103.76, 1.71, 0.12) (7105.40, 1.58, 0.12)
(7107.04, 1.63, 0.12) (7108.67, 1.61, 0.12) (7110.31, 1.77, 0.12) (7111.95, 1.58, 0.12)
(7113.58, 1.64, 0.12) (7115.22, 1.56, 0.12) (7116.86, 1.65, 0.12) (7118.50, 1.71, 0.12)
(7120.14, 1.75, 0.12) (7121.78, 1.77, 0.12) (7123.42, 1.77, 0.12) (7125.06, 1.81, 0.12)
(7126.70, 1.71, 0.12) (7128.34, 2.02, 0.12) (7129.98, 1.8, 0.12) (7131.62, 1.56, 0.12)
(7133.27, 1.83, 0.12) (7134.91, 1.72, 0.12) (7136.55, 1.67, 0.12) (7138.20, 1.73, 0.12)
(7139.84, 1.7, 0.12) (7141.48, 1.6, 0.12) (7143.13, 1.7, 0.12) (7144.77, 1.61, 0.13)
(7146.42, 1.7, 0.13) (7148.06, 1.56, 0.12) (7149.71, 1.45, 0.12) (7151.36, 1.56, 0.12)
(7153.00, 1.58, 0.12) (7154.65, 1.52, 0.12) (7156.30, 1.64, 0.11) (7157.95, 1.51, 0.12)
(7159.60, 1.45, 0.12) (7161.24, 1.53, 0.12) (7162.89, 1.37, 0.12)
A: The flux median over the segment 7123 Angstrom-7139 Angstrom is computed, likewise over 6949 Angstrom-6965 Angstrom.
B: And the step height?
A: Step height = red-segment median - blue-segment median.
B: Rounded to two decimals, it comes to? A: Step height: 0.14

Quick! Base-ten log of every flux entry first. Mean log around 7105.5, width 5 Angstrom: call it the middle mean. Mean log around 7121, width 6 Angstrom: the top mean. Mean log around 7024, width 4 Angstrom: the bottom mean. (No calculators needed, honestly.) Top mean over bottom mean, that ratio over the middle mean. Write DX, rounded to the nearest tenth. 5.4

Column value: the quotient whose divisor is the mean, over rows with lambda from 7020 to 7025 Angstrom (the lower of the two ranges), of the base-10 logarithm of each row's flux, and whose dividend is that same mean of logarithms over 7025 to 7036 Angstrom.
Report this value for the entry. 1.20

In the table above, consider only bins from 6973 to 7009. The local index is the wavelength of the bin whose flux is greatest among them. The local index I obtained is 7004.68 Angstrom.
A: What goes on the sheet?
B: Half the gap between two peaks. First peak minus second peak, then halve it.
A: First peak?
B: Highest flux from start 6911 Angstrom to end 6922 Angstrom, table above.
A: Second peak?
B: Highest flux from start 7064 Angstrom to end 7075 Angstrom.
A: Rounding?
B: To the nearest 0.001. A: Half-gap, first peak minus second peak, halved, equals -0.010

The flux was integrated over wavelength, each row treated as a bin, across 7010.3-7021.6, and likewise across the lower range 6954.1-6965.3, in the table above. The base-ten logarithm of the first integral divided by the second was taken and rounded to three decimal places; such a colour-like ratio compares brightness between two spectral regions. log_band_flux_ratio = 0.028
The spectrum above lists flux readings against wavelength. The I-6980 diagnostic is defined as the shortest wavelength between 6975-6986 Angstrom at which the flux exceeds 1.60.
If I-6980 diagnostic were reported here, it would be 6985.35 Angstrom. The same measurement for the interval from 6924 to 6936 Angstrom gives 6924.50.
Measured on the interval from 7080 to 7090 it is 7080.90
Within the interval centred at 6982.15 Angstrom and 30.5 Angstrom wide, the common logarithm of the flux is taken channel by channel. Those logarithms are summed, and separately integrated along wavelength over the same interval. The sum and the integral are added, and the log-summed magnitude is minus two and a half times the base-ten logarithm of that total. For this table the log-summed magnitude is -2.36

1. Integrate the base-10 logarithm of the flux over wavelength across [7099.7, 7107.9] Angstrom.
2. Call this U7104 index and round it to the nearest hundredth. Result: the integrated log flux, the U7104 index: 1.85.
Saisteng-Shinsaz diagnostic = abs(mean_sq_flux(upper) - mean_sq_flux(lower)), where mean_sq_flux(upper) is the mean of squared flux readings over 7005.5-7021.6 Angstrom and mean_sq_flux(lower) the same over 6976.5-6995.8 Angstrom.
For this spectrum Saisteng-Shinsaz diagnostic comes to 0.59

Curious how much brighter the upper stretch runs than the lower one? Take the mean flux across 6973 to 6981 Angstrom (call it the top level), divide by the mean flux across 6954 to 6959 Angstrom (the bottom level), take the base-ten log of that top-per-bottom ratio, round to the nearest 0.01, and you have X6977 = -0.05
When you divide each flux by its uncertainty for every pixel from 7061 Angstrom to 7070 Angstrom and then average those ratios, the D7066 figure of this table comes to 13.4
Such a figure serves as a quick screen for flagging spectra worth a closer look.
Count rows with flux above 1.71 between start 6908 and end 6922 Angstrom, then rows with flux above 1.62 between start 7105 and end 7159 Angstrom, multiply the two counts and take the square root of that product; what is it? 4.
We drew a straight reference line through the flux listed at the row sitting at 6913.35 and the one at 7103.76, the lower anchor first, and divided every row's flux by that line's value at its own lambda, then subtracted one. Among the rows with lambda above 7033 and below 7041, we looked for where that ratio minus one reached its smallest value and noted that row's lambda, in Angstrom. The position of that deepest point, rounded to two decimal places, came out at 7037.01 Angstrom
